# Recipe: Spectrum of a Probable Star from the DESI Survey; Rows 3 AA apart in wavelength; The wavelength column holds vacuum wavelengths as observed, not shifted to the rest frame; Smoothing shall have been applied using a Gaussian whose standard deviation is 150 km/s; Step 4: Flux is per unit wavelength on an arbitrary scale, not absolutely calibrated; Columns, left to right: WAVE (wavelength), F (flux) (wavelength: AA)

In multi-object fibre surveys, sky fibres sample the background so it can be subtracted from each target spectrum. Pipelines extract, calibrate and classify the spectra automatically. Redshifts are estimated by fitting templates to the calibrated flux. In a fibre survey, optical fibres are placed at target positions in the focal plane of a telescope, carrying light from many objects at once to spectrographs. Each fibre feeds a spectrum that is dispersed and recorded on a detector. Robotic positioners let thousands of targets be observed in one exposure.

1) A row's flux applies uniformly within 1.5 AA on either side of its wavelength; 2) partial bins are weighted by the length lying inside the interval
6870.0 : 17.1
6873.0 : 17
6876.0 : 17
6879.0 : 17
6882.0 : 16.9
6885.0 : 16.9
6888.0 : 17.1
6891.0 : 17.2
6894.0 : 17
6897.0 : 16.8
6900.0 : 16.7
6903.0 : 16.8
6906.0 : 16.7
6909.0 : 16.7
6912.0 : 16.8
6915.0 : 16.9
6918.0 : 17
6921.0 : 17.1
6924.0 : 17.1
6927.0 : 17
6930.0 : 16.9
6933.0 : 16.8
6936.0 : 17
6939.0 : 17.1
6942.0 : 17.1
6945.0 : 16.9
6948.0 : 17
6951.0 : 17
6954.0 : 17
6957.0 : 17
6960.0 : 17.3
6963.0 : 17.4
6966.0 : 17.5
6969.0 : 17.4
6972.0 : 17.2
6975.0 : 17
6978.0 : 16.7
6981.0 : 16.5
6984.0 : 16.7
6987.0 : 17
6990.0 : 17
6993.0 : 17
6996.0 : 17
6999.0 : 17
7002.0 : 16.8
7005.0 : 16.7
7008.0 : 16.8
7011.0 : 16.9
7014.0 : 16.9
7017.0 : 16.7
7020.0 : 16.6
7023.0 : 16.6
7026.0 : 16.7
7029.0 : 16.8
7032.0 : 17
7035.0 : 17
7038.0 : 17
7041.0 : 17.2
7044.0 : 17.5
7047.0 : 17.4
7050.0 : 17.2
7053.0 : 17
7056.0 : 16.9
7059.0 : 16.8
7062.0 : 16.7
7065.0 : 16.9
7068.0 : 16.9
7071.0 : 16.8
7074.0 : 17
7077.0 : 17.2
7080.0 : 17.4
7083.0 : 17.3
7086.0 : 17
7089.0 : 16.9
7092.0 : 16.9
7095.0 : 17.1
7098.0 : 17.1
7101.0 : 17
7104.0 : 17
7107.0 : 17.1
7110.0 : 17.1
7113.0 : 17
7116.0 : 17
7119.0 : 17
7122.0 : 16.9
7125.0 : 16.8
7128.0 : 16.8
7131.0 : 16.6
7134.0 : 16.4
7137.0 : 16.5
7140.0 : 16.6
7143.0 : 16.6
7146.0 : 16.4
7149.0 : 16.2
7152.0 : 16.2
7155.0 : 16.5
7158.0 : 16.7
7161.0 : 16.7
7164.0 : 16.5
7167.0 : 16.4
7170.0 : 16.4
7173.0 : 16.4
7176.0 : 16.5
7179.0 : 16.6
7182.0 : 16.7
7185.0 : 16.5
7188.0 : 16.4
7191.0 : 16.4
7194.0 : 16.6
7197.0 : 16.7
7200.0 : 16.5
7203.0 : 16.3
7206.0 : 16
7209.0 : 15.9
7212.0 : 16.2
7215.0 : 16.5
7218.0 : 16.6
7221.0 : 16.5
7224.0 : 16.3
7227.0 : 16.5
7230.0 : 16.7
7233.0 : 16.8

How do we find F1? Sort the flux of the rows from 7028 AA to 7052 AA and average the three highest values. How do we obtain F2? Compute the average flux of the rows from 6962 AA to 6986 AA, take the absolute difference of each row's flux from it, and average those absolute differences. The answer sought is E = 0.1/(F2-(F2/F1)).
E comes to 0.33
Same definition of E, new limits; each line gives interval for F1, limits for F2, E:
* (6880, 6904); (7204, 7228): 0.50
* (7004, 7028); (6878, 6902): 0.85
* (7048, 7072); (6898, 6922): 0.87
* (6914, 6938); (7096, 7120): 2.27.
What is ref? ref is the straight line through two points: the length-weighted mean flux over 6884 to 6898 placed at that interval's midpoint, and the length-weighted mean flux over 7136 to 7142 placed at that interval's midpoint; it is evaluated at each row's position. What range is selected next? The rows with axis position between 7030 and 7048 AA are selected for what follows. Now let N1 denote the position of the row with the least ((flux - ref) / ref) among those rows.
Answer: 7032.0 AA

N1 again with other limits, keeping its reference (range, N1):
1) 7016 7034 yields 7020.0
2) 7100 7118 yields 7101.0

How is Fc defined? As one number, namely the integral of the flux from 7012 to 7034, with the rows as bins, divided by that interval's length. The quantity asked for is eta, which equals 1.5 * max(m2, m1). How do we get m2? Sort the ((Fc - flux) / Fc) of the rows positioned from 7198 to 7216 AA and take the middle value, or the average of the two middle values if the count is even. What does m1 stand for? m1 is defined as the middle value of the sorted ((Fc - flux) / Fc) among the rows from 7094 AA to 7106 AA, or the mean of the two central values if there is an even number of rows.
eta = 0.05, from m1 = -0.017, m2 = 0.031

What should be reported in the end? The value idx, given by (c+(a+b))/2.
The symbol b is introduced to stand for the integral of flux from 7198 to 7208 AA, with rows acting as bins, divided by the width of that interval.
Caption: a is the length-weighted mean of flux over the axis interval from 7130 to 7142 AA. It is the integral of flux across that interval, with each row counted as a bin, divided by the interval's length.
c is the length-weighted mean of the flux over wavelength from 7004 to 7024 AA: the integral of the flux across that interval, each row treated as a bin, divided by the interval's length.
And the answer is 24.8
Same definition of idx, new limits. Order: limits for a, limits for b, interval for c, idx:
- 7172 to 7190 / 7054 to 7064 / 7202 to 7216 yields 24.7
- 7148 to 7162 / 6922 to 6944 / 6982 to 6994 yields 25.2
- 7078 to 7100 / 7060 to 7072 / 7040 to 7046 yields 25.6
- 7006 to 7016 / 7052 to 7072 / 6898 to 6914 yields 25.2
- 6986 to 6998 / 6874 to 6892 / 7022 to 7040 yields 25.4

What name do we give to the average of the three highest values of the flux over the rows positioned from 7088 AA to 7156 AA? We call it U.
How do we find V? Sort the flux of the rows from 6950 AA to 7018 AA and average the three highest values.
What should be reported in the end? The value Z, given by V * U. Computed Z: 298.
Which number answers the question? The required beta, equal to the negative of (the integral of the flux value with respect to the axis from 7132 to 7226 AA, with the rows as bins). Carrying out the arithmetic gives -1546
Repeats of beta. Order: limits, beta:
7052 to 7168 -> -1951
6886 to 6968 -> -1394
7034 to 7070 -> -613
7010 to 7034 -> -403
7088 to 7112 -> -409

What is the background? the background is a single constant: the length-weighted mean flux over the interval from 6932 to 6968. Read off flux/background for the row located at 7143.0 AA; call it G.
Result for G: 0.97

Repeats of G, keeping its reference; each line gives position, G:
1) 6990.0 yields 0.99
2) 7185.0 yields 0.96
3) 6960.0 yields 1.01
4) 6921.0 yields 1.00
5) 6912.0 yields 0.98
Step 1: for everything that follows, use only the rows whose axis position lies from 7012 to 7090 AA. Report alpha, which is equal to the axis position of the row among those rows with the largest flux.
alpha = 7044.0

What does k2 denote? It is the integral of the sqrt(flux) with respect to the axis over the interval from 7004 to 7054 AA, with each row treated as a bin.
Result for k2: 206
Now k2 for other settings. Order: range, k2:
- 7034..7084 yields 207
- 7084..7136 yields 214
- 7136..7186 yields 203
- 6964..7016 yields 214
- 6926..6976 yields 207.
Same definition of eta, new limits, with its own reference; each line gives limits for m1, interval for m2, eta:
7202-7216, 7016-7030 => 0.05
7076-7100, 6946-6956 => -0.02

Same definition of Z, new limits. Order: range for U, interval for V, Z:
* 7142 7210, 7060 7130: 289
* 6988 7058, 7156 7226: 290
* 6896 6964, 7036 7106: 301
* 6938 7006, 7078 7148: 301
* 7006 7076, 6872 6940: 298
